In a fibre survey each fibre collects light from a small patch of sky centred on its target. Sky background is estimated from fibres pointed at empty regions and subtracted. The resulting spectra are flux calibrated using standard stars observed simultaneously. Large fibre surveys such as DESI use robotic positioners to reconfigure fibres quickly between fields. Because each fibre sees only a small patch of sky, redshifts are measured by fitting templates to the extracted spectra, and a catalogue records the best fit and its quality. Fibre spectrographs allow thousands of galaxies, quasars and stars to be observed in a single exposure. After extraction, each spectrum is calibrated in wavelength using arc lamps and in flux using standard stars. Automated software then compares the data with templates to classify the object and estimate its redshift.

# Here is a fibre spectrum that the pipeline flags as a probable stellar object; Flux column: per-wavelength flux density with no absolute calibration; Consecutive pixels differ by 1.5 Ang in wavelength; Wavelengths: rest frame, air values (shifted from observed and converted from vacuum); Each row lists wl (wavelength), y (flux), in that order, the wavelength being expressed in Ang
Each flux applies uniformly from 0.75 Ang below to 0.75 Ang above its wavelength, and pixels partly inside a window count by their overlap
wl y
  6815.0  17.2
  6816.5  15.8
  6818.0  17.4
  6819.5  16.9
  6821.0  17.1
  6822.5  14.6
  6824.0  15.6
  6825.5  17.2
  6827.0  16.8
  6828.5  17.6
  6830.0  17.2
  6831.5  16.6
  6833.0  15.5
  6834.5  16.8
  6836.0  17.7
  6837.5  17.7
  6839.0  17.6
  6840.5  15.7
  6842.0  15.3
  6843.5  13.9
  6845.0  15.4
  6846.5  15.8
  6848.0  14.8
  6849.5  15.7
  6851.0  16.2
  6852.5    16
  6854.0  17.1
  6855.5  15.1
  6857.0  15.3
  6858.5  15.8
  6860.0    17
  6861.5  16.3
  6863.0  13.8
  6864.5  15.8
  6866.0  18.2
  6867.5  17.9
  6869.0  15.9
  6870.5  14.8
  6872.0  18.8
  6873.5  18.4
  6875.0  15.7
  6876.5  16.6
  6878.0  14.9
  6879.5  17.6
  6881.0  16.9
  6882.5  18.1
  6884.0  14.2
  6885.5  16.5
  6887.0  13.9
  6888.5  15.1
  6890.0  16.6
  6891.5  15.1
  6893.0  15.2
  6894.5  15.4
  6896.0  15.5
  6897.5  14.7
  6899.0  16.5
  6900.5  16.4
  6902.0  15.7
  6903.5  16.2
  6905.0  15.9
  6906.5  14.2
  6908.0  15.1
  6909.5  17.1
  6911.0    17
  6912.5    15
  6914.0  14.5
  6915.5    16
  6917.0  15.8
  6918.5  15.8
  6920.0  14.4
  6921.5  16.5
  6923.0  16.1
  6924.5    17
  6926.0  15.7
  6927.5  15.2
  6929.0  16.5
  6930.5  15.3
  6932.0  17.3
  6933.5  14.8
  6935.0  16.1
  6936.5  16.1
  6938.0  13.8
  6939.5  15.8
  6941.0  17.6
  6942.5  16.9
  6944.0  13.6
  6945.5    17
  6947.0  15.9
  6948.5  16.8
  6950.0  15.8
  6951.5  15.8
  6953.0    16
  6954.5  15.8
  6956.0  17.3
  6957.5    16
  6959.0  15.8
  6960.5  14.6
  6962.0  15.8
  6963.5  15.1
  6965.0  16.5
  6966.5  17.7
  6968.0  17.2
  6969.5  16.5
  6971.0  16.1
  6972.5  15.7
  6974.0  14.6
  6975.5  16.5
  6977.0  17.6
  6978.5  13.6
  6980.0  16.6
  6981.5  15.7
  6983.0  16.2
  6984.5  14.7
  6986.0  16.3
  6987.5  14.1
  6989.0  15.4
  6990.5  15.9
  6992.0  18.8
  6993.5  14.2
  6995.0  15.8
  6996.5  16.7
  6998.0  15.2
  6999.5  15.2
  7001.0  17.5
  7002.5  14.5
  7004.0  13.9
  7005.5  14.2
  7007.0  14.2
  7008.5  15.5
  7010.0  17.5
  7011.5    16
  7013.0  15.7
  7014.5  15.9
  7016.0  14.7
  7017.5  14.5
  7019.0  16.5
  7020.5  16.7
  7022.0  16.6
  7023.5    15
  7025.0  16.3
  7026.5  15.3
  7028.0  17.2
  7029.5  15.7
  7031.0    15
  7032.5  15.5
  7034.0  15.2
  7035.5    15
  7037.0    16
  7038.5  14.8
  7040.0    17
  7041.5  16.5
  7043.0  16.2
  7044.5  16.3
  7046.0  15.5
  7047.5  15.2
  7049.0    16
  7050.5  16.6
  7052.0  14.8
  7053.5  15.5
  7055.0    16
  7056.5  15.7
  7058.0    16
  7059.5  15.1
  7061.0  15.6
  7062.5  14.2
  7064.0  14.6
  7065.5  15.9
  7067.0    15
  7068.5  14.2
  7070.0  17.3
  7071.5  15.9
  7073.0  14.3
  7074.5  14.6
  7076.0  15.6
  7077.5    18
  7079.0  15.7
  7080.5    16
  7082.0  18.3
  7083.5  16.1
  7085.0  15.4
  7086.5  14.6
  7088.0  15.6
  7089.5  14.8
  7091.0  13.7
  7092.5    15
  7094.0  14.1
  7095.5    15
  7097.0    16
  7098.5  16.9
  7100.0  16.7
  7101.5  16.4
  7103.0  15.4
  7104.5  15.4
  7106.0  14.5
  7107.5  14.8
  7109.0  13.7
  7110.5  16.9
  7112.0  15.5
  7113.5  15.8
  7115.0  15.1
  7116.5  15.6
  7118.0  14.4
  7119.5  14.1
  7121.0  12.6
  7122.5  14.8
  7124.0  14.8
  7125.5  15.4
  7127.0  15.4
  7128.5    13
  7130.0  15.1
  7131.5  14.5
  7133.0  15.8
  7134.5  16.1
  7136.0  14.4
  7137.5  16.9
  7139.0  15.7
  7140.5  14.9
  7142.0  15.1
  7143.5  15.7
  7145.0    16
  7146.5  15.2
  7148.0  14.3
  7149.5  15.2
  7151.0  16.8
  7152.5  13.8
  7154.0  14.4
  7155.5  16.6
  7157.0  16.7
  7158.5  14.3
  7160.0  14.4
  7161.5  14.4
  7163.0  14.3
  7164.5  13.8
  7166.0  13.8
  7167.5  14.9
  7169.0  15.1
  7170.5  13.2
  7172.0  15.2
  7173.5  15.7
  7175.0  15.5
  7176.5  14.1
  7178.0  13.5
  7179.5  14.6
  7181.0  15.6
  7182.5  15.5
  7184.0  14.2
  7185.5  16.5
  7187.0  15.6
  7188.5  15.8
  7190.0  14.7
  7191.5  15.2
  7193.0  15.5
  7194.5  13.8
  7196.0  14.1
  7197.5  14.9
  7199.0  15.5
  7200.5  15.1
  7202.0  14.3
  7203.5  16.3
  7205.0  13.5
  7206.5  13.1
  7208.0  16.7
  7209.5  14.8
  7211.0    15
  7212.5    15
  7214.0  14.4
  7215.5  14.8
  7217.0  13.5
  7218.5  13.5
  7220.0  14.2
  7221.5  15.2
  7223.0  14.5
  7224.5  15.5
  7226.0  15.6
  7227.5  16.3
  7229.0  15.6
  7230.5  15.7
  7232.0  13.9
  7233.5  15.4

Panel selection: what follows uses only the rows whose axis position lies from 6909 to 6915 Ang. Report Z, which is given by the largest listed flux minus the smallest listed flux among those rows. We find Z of 2.6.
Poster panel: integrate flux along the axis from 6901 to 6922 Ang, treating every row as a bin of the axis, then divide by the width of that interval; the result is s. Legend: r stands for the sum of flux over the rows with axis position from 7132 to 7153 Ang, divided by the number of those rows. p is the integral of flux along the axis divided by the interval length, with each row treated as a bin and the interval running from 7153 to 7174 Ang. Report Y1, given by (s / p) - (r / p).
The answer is 0.02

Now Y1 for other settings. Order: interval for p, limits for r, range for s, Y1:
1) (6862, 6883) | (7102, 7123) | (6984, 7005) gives 0.04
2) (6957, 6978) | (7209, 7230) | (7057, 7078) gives 0.04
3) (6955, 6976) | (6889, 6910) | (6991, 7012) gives 0.00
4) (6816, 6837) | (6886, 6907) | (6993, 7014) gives 0.00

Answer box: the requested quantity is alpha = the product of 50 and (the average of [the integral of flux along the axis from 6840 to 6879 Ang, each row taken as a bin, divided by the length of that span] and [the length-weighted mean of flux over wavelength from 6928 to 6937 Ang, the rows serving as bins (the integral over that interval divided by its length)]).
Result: 800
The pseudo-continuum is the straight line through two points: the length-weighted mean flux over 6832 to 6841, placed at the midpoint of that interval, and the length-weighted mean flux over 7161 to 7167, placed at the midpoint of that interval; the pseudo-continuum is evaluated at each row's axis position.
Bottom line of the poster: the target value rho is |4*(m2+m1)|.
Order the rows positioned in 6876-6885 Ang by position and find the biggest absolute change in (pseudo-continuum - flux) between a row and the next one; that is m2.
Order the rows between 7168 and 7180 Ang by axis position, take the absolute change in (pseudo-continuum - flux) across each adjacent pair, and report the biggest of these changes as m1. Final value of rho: 24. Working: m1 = 2.0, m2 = 3.9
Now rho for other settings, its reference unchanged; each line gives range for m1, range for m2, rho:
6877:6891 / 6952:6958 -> 22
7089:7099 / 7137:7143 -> 10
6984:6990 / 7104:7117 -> 22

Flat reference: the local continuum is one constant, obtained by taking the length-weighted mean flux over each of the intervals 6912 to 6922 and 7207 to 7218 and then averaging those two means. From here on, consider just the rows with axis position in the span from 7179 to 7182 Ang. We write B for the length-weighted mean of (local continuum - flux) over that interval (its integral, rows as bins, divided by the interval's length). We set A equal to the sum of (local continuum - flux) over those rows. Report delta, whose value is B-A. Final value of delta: -0.1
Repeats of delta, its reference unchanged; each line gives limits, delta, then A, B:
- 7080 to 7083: 2.0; -4.1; -2.05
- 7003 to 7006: -1.1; 2.1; 1.04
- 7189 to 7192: -0.2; 0.3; 0.11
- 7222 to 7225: -0.1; 0.2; 0.14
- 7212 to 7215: -0.4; 0.8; 0.43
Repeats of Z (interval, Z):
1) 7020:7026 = 1.7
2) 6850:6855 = 1.1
